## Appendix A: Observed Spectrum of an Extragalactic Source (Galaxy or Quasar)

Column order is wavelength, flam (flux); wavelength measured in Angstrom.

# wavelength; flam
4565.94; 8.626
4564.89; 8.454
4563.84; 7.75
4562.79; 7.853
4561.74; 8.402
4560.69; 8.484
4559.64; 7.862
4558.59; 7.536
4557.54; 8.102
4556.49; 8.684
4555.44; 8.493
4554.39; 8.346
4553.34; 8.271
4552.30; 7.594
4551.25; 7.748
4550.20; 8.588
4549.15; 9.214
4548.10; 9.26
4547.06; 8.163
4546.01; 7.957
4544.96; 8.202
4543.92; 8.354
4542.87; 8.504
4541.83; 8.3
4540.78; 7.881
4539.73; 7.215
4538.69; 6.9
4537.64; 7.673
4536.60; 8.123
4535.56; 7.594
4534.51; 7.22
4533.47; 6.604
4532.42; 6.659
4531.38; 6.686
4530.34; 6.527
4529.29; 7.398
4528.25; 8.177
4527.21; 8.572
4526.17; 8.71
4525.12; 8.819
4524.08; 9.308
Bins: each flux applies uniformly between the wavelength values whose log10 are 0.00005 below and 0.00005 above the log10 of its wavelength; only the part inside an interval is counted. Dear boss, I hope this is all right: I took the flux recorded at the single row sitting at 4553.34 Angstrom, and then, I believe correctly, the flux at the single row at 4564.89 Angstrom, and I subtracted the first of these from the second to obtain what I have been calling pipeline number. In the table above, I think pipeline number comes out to 0.18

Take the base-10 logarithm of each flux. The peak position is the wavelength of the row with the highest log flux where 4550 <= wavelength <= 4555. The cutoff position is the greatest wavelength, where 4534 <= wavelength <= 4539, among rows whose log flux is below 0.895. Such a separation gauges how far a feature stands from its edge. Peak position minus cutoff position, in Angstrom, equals 11.5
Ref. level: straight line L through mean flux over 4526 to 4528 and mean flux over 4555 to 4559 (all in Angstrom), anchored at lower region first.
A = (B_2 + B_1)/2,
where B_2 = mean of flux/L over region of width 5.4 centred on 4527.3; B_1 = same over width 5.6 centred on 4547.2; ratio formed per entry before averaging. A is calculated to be 0.995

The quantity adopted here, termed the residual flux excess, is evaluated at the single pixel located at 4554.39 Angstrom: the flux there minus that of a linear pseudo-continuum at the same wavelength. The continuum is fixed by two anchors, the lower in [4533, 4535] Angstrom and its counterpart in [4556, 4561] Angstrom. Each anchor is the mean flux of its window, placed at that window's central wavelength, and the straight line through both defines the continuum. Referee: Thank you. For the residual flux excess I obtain 0.4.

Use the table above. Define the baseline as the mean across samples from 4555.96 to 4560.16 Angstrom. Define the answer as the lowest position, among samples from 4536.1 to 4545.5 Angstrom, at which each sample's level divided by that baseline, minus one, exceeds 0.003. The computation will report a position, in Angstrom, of 4536.60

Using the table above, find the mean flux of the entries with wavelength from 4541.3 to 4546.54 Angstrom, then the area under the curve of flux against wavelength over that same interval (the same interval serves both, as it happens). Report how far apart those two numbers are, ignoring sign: 35.0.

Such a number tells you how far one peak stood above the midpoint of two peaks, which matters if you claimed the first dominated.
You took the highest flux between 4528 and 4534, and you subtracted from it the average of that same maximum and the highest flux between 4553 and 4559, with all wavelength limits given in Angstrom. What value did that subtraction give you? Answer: -0.25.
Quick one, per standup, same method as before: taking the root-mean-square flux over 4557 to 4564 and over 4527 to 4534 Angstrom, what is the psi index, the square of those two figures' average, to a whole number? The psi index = 58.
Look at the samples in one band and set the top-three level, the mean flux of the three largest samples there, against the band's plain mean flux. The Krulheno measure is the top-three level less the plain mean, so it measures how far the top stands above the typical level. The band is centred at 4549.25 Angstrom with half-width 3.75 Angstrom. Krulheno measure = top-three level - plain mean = 0.66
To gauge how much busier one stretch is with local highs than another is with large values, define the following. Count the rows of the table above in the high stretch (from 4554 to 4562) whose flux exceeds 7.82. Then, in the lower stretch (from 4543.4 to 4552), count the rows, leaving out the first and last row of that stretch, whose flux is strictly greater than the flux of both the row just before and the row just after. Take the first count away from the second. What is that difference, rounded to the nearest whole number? -6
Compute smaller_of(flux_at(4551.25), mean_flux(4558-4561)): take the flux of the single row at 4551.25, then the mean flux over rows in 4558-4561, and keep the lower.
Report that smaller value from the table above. 7.7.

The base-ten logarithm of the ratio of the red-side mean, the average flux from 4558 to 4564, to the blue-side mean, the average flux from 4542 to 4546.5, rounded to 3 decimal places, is -0.015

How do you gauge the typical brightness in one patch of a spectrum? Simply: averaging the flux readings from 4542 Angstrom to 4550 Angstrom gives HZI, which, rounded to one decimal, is 8.5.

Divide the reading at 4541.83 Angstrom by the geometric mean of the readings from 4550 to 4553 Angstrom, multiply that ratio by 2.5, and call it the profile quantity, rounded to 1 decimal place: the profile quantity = 2.6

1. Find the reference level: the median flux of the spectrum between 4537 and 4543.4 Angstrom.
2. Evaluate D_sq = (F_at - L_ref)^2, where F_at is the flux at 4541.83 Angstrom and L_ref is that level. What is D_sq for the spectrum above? 0.27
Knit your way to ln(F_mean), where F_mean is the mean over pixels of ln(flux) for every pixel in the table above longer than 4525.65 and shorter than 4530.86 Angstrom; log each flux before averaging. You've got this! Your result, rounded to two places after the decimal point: 0.72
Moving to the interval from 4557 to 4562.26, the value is 0.74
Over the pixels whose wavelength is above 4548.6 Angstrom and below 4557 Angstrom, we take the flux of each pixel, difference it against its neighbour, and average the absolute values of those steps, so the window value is 0.39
